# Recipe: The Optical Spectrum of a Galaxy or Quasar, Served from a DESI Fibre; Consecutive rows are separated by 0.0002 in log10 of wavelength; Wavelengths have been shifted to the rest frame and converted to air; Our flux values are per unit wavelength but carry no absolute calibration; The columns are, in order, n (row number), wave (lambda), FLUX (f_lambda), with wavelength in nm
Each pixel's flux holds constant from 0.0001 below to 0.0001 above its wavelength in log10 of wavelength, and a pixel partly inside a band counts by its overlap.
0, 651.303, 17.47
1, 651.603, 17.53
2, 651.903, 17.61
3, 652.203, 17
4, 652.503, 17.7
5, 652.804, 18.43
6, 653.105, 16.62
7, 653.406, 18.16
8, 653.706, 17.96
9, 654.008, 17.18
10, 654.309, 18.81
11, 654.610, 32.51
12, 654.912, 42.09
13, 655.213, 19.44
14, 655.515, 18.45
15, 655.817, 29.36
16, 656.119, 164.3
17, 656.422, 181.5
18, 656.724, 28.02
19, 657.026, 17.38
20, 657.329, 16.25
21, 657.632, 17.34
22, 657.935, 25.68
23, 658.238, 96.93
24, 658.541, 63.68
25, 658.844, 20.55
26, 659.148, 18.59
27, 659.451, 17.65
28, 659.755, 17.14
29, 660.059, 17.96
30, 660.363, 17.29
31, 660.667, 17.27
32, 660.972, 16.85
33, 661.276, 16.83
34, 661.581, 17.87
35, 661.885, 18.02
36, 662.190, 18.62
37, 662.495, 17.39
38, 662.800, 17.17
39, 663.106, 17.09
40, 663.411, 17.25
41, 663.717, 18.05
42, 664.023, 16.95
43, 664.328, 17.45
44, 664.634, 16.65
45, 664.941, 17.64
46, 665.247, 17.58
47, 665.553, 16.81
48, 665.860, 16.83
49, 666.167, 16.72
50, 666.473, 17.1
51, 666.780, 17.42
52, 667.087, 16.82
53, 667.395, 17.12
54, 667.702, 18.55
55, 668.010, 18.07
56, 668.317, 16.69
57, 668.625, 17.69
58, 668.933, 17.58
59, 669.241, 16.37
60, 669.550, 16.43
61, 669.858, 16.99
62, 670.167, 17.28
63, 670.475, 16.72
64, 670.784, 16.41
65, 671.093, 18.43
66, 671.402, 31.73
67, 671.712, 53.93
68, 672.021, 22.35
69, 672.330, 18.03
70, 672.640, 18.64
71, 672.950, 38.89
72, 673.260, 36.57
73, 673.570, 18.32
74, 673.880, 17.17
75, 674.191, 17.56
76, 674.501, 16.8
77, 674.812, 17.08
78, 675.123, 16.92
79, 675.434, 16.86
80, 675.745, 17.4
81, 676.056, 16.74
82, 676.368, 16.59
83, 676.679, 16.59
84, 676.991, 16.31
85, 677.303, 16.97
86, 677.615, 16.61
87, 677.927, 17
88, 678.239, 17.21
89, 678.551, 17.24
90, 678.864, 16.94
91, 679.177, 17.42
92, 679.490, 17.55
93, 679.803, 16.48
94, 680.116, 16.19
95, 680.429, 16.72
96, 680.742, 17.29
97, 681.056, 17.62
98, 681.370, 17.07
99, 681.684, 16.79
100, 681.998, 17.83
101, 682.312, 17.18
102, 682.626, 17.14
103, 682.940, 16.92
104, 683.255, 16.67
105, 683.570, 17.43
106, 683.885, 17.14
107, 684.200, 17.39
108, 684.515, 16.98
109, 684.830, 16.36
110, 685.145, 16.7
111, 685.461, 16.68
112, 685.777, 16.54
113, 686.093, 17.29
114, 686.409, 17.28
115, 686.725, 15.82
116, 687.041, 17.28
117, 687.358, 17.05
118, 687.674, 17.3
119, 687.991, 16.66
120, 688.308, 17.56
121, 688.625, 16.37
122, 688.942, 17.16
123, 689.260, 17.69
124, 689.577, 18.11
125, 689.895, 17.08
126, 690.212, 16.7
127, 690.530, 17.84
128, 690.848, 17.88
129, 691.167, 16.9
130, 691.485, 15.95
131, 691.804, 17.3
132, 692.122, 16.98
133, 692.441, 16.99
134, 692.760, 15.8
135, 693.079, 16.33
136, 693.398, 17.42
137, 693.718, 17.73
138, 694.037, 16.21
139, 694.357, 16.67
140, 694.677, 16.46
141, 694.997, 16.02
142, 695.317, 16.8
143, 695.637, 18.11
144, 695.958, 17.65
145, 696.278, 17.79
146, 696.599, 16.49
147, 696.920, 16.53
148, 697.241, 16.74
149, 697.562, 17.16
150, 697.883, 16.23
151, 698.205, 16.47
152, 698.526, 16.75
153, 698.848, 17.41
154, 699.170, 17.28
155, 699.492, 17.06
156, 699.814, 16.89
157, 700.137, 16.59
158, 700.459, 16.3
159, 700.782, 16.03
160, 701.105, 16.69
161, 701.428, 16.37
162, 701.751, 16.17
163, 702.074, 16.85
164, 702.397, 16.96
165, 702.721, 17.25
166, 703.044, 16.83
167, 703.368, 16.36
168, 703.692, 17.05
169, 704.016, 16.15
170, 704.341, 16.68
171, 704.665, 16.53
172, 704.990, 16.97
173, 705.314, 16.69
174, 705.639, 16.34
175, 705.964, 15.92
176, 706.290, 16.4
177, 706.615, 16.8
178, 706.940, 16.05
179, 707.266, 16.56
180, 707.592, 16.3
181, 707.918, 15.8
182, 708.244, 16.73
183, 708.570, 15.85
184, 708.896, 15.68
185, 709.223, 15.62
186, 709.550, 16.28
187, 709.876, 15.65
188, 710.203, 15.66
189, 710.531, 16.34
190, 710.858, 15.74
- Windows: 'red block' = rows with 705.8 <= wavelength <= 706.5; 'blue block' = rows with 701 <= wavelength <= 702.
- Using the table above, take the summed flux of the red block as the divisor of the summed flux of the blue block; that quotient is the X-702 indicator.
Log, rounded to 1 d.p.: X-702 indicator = 1.5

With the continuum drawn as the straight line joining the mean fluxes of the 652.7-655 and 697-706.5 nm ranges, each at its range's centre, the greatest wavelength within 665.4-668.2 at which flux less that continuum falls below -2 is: 668.010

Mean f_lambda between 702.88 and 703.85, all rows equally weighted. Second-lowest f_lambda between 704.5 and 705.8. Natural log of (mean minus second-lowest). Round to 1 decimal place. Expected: -1.5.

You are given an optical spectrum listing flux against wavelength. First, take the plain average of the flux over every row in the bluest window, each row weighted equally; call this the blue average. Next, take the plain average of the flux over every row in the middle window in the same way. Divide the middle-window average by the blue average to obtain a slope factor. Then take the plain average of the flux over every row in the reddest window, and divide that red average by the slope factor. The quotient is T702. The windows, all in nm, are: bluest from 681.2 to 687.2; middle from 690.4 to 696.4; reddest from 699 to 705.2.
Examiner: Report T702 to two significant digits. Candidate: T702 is 17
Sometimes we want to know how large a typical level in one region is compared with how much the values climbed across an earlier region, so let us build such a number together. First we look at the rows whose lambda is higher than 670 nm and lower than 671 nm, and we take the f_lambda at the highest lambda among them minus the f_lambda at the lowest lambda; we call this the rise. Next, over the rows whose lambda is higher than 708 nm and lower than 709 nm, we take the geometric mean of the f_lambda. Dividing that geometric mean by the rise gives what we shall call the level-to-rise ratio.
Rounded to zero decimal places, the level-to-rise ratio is -18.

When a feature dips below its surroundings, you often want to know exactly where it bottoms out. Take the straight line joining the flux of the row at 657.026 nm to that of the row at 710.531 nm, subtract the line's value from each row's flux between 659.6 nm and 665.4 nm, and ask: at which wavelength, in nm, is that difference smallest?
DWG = 664.634 nm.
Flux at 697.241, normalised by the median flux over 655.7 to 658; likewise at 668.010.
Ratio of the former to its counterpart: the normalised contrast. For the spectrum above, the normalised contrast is 0.93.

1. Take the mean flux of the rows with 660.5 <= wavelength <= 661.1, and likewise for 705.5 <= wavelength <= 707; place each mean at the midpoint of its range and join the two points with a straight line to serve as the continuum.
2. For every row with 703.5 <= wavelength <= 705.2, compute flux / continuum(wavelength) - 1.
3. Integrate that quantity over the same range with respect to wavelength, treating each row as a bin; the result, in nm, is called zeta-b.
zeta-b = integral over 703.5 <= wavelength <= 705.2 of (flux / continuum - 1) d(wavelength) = 0.03 nm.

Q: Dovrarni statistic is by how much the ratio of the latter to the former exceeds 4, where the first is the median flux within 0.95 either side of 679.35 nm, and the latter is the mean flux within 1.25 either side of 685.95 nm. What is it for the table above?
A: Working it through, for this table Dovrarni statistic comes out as -3.02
